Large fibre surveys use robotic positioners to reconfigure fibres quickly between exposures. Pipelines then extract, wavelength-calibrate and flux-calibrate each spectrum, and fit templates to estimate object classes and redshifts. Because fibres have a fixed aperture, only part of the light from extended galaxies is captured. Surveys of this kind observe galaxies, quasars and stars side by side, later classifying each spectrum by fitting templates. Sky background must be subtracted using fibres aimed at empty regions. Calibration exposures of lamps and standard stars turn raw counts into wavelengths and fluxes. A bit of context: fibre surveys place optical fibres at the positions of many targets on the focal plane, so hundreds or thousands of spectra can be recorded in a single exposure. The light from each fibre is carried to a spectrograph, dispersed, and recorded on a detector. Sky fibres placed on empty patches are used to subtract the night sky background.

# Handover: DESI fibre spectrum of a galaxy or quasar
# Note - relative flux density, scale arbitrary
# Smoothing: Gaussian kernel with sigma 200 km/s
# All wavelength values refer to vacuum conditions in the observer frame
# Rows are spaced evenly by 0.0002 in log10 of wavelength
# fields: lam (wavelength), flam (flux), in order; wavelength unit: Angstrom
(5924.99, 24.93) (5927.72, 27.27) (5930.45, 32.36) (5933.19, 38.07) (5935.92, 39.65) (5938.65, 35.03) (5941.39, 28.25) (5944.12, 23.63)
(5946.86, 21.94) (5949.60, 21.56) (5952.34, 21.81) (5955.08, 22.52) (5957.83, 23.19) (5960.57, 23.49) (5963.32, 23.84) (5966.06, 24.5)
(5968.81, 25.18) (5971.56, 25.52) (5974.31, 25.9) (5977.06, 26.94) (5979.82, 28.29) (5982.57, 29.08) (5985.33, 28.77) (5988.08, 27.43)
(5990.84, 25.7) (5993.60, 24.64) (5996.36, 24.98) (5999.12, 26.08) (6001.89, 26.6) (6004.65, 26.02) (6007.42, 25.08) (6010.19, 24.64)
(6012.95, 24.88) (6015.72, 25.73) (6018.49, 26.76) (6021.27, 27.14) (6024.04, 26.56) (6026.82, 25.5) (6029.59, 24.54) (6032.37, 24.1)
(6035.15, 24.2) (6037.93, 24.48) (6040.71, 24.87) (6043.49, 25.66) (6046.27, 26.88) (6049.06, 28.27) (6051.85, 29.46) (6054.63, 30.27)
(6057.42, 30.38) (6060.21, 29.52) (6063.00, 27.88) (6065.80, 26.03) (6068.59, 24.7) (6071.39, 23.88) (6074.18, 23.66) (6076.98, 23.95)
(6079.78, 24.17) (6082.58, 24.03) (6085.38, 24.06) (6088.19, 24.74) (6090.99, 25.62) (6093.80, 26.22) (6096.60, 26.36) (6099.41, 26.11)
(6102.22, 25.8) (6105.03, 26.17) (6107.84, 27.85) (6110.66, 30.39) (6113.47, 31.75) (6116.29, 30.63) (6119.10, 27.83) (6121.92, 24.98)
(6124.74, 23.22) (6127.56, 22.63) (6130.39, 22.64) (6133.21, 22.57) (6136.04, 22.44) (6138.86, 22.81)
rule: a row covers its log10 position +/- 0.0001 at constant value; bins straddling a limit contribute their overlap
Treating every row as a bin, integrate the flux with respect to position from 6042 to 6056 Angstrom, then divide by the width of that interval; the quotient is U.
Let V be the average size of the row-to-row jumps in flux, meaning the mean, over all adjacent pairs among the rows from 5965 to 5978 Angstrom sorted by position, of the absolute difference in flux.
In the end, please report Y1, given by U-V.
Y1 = 27.5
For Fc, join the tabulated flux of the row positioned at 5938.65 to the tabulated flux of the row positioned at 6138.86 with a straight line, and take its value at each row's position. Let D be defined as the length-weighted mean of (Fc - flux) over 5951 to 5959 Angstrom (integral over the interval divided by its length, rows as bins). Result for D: 12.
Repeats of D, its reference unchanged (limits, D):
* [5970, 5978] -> 7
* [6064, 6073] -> 2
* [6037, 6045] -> 4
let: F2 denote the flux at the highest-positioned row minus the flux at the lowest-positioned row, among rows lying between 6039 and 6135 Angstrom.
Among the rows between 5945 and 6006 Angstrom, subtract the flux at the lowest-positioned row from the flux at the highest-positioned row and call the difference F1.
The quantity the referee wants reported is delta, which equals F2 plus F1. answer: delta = 2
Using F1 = 4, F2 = -2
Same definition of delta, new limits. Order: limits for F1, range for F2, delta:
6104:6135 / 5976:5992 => -5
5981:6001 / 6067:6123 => -3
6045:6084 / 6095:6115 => 3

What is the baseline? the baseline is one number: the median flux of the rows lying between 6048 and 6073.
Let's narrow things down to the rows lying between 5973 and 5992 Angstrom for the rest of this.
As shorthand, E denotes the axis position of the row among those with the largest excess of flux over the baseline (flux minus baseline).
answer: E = 5982.57 Angstrom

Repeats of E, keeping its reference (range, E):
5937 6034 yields 5938.65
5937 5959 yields 5938.65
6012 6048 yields 6021.27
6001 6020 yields 6018.49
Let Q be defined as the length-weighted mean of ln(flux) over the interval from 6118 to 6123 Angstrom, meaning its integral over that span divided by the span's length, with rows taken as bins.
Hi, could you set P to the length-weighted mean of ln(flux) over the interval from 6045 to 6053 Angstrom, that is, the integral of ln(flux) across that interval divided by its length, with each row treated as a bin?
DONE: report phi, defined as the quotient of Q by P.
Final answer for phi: 0.98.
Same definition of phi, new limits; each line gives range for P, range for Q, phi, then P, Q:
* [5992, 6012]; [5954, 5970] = 0.98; 3.24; 3.17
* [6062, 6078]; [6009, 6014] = 1.00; 3.22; 3.21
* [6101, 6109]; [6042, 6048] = 1.00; 3.28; 3.27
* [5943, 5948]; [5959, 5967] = 1.02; 3.12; 3.18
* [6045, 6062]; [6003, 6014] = 0.96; 3.37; 3.23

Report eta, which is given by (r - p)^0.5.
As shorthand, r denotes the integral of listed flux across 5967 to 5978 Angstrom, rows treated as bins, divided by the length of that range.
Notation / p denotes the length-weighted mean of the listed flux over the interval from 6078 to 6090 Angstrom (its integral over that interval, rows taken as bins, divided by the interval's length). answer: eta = 1.2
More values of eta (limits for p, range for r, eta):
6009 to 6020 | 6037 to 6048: 0.3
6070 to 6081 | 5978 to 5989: 2.1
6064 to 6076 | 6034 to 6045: 0.5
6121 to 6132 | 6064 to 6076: 1.2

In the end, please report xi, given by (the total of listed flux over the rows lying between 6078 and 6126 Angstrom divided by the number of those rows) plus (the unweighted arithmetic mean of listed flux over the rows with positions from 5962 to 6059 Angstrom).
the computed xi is 52.7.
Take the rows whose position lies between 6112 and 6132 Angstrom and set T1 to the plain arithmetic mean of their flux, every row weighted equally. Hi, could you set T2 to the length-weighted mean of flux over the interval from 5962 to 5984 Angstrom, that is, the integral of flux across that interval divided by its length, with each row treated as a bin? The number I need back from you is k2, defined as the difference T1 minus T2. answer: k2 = 0.1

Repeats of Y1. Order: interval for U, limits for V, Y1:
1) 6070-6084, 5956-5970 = 23.5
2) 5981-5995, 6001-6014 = 26.6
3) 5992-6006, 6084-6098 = 25.1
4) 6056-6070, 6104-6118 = 26.0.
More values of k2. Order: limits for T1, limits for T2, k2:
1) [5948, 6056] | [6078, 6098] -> 0.7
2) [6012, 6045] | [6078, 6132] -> -0.7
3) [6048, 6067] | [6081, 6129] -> 2.5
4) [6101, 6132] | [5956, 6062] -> 0.5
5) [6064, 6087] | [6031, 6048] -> -0.8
